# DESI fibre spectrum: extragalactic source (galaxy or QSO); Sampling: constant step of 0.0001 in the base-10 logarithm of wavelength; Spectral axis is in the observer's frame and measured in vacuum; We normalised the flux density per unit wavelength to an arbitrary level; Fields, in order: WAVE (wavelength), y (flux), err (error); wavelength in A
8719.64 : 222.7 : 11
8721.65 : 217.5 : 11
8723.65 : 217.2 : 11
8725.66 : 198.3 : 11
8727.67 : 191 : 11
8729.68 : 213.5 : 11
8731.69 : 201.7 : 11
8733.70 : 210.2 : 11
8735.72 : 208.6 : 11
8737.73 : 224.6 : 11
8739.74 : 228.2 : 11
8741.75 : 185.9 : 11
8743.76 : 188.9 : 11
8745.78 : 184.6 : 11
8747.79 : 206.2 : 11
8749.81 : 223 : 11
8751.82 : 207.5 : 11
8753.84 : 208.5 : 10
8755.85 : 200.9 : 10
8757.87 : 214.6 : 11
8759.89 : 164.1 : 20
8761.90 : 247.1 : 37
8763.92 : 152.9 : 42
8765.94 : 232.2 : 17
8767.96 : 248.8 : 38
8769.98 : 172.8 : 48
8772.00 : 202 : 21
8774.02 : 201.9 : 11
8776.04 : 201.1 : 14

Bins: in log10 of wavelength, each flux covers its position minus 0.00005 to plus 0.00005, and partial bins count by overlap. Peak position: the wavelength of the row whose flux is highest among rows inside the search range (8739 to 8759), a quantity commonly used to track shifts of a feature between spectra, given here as 8739.74 A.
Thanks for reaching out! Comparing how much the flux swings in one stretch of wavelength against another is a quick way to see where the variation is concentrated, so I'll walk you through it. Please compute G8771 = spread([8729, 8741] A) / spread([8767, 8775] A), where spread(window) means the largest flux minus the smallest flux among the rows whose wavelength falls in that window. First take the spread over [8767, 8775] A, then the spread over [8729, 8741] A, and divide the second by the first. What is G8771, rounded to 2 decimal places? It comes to 0.35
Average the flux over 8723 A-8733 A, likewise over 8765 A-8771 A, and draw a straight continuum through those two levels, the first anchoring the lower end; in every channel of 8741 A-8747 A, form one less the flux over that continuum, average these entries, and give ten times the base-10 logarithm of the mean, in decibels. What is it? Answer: -10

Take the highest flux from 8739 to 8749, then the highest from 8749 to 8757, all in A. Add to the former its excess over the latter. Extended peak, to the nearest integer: 233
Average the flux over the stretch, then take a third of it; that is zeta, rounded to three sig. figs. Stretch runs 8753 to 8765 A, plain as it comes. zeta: 66.0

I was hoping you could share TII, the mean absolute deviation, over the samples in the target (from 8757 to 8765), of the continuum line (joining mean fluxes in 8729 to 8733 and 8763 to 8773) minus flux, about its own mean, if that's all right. 36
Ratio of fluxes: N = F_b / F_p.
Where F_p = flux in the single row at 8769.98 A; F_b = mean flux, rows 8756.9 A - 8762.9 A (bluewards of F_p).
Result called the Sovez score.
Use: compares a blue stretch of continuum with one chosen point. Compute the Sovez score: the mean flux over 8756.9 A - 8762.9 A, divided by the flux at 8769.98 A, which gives 1.21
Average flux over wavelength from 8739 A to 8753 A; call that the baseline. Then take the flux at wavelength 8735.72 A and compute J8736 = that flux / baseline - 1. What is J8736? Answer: 0.03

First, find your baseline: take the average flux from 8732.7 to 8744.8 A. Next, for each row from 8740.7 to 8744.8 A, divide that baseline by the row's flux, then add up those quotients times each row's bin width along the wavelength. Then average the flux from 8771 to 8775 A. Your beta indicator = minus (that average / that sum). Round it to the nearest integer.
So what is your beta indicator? -45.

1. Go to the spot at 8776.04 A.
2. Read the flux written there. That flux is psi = 201.1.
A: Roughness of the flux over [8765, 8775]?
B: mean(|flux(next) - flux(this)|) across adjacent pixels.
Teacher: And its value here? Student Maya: 30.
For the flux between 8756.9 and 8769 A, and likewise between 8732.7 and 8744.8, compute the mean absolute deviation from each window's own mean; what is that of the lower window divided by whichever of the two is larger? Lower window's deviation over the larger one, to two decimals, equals 0.40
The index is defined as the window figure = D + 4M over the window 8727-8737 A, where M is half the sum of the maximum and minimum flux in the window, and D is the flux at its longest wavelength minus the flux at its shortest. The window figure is 827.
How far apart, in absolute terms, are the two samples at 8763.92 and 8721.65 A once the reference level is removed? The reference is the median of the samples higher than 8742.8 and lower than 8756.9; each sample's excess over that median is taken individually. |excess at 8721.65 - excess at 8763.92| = 65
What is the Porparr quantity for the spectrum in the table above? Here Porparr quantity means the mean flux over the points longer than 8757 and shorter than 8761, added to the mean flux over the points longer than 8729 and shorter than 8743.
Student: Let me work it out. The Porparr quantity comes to 400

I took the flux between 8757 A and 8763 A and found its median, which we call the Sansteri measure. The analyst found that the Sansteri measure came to 215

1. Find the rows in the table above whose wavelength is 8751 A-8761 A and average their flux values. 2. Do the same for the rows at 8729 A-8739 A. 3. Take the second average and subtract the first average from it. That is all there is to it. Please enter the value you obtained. 13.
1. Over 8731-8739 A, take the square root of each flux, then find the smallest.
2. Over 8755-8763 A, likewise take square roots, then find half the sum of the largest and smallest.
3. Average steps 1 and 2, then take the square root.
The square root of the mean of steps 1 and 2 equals 3.77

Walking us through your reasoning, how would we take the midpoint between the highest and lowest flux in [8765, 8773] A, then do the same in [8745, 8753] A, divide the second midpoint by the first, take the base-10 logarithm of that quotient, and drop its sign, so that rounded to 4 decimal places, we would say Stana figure 0.0147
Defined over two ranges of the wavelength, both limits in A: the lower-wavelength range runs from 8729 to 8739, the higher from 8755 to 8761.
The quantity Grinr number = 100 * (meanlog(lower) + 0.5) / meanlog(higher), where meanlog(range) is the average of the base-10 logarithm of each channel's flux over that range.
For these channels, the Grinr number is 124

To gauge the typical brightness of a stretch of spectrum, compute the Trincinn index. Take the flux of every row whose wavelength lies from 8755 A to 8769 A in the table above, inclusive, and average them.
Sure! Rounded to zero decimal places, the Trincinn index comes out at 209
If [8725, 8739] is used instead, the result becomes 207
